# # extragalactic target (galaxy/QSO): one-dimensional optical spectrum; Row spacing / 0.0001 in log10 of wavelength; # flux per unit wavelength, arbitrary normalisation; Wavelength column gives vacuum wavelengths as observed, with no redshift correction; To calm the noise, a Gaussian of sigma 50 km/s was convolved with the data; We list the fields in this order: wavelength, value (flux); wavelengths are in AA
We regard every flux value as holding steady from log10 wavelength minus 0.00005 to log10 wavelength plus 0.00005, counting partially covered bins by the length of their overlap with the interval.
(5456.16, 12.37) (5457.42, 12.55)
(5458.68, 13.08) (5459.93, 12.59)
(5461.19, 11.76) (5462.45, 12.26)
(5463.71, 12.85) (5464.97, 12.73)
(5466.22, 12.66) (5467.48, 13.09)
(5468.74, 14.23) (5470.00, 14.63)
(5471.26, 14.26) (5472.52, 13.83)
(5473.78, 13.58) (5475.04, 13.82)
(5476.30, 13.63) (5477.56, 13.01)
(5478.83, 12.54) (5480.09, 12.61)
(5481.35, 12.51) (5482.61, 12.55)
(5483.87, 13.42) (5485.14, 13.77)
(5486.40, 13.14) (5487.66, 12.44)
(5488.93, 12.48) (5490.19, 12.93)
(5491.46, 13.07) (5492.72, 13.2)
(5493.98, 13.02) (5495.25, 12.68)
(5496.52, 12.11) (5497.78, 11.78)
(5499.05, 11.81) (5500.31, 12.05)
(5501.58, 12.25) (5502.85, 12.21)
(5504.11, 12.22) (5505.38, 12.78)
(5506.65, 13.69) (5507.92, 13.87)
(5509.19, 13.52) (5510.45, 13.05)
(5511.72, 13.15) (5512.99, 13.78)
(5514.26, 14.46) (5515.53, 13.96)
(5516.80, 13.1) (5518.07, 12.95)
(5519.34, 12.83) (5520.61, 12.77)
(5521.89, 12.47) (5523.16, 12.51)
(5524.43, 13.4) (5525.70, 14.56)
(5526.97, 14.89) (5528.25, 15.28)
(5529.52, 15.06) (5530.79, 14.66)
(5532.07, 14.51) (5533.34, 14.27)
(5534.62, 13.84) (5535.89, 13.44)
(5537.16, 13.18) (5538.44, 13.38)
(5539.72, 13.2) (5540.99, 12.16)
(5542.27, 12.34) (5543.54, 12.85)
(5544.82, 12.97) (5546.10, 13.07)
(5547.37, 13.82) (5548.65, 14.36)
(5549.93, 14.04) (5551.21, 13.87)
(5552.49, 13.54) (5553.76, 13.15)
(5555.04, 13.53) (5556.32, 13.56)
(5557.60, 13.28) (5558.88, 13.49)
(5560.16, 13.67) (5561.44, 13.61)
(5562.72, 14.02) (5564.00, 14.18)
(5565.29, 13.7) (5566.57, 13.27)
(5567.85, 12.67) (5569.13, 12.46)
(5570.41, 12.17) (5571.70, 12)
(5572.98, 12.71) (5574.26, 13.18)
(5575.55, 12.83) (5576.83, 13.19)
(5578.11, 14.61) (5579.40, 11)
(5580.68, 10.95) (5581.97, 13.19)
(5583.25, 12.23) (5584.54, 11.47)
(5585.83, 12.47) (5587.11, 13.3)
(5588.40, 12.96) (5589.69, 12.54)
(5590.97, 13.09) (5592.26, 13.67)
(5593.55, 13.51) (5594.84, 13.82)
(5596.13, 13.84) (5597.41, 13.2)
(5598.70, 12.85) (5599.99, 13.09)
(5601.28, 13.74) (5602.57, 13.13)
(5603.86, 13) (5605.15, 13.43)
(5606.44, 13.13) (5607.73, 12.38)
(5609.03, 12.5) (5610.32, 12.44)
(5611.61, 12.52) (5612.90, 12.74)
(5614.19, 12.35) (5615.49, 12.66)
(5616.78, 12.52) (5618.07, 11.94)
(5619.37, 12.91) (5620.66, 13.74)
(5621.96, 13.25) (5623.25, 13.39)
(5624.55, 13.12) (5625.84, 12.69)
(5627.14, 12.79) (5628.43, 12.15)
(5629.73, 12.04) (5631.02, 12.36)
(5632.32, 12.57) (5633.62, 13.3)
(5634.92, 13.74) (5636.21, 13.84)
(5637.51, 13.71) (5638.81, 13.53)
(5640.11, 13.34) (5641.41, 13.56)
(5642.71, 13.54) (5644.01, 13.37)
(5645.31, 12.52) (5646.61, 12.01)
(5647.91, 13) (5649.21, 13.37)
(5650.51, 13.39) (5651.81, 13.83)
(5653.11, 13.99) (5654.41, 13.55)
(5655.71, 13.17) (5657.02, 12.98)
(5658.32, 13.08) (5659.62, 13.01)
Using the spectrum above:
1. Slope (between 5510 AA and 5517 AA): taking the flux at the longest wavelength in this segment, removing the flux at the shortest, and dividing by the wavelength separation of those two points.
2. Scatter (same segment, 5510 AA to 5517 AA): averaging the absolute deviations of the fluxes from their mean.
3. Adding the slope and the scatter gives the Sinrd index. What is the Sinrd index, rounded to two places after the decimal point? 0.49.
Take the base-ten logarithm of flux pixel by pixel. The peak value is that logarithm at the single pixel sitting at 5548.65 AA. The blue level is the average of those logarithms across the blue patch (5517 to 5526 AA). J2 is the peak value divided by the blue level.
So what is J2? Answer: 1.04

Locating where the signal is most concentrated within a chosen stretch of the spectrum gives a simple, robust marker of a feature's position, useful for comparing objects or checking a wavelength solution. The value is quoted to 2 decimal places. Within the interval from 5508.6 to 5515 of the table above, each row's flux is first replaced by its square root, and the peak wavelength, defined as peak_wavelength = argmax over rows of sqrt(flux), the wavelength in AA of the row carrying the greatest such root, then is 5514.26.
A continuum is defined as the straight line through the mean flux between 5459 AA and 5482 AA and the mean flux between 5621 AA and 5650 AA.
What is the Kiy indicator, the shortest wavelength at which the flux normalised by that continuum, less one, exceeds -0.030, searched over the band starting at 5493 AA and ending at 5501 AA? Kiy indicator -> 5493.98 AA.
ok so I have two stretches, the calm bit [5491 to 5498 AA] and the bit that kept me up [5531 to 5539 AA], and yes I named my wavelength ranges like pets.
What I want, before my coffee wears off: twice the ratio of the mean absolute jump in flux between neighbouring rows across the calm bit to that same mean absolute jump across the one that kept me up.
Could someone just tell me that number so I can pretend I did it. 2.03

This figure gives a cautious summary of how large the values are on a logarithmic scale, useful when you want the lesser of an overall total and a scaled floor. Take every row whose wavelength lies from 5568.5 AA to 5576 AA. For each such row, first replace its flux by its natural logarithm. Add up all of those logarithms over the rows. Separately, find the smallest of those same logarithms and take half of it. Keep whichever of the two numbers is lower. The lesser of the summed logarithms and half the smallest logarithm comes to 1.24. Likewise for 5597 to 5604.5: 1.28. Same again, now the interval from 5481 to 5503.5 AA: 1.23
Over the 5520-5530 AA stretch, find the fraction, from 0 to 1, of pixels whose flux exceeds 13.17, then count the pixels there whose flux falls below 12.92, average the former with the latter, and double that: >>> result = 3.6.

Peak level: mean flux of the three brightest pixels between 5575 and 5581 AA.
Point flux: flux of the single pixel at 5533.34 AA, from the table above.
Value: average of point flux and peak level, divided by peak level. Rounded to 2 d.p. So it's 1.03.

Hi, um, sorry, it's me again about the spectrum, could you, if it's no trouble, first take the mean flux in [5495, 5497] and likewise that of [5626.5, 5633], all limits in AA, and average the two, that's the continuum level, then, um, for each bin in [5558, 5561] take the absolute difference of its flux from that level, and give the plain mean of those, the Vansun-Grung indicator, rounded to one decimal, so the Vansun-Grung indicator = 1.2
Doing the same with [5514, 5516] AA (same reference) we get 1.8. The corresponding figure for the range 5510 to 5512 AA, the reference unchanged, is 0.7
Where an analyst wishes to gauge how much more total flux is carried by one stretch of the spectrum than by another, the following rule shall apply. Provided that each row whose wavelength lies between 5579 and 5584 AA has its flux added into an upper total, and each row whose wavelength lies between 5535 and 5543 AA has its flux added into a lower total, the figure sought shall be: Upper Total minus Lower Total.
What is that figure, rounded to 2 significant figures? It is -30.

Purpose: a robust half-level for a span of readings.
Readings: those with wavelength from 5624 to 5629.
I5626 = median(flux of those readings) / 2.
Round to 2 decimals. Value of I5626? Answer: 6.37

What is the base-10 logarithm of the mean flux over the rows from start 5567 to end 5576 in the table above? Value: 1.10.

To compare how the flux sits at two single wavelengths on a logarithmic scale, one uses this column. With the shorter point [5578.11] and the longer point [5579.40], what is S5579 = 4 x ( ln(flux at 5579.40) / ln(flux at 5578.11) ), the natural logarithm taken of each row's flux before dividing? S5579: 3.58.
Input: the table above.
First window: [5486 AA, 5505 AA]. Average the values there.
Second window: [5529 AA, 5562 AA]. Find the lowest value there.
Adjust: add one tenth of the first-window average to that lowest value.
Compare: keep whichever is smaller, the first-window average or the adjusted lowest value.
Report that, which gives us 12.5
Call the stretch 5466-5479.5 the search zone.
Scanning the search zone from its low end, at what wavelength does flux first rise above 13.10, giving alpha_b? 5468.74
